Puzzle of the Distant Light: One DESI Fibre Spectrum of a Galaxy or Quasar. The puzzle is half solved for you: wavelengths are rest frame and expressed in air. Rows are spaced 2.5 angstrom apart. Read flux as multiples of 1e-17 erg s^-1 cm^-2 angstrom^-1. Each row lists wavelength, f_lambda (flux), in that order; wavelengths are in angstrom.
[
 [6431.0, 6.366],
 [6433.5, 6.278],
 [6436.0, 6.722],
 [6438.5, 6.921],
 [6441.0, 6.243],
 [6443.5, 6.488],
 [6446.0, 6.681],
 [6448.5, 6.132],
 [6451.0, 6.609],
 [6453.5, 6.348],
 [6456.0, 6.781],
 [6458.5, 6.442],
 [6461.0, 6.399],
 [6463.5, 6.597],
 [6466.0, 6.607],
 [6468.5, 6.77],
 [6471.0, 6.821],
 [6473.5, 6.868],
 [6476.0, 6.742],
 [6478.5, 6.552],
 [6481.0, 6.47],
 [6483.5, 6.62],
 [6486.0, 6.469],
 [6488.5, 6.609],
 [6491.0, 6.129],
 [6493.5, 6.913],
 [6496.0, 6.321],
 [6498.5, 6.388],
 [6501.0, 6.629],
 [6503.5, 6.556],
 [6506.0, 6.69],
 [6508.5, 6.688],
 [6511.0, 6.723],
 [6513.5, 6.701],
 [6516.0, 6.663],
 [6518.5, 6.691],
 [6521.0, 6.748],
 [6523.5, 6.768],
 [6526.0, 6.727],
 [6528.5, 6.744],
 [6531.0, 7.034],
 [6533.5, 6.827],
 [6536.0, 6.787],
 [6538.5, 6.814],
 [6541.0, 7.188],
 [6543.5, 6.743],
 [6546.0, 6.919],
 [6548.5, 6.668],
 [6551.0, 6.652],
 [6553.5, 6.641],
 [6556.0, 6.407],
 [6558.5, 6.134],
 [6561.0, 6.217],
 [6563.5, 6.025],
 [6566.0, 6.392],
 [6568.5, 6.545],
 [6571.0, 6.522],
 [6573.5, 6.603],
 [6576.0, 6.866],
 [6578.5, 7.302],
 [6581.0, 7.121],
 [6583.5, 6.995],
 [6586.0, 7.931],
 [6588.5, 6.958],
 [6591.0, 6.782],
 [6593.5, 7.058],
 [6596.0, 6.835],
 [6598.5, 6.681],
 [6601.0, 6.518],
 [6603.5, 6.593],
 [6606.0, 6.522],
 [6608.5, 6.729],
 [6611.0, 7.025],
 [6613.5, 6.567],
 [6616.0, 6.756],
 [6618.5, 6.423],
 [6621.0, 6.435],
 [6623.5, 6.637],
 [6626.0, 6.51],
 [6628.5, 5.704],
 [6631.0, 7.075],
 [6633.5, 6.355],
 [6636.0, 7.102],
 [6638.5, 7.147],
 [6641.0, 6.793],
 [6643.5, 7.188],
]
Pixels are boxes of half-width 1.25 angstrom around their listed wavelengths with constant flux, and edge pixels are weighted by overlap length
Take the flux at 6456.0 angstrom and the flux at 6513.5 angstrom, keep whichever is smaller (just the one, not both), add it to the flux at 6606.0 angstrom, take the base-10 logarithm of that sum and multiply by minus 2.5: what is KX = -2.80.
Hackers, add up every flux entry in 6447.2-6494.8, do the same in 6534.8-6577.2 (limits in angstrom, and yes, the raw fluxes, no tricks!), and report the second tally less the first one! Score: -13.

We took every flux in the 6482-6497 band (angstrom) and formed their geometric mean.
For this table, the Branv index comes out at 6.51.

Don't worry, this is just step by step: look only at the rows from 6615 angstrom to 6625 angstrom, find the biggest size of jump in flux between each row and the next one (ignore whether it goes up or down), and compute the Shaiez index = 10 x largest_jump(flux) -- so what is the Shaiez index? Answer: 3.3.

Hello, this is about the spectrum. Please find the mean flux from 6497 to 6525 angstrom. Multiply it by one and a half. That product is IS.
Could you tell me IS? 10.0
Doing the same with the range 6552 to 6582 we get 9.8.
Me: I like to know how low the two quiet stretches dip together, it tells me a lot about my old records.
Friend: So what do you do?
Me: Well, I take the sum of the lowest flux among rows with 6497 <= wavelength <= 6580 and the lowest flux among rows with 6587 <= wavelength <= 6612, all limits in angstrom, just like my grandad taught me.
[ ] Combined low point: 12.5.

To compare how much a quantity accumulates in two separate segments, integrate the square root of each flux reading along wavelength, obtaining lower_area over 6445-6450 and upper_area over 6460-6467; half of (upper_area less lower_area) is 3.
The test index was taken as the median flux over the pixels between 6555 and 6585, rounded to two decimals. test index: 6.53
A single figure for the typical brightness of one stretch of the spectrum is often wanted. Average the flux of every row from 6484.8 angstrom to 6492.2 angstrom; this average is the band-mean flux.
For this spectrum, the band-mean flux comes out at 6.40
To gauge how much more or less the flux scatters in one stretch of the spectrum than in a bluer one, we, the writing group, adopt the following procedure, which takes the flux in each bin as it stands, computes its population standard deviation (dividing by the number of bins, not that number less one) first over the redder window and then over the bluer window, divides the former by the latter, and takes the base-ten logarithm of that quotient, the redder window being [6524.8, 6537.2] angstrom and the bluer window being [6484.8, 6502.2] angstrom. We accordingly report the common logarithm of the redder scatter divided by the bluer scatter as -0.32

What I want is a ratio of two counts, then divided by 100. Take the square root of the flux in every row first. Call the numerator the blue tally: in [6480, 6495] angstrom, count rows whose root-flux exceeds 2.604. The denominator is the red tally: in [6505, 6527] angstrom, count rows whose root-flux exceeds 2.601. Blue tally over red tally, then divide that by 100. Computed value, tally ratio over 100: 0.0100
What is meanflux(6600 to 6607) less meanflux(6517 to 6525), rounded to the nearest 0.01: -0.19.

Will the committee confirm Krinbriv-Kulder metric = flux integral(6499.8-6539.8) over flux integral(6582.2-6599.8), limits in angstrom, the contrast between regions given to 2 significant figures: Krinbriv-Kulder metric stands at 2.2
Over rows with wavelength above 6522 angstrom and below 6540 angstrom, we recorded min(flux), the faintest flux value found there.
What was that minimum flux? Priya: 6.727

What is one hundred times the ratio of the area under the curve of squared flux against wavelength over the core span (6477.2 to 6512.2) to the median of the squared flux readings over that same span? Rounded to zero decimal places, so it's 3473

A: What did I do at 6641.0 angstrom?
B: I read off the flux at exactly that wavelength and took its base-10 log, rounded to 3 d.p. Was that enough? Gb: 0.832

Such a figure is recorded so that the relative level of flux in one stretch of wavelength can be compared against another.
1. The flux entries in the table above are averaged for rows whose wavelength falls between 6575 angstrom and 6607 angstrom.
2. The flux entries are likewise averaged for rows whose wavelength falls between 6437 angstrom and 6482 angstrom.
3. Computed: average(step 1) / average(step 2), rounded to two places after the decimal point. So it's 1.05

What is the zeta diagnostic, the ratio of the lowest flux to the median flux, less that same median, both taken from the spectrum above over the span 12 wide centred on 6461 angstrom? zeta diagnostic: -5.63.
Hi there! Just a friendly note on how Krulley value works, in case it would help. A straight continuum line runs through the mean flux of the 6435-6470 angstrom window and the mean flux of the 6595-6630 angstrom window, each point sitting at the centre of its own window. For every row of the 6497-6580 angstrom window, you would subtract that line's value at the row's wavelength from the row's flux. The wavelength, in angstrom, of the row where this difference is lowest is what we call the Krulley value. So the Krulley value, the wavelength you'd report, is 6563.5 angstrom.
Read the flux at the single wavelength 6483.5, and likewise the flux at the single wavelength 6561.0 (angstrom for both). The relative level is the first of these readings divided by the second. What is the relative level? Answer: 1.06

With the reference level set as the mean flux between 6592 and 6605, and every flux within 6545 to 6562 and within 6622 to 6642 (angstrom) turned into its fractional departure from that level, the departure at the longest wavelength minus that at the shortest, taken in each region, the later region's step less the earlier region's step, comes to 0.13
